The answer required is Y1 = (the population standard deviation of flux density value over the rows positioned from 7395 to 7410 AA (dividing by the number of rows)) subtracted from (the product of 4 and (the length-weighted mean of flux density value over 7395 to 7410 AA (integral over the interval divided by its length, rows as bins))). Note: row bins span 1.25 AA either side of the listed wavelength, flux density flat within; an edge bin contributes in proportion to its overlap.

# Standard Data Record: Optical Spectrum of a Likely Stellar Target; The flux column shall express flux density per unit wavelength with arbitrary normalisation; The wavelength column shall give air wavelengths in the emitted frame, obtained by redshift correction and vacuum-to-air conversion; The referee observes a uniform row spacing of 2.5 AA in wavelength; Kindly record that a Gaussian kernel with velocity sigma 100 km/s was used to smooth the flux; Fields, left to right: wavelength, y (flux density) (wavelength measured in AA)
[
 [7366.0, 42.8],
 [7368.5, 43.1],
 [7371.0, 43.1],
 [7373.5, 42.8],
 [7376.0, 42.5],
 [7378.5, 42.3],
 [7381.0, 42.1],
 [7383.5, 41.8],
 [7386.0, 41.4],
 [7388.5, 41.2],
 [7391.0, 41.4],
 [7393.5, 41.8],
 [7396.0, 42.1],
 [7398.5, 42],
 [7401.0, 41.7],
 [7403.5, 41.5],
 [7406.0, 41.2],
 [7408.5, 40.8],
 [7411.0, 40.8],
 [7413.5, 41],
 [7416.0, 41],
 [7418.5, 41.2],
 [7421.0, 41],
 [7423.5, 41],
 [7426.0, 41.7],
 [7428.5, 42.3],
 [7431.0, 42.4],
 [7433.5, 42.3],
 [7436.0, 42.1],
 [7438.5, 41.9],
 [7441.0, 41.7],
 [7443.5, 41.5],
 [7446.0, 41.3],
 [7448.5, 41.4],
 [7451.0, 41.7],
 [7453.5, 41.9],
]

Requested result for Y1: 166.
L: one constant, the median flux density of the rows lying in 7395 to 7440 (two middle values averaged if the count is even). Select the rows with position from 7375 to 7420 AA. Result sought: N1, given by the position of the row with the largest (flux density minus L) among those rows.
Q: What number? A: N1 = 7376.0 AA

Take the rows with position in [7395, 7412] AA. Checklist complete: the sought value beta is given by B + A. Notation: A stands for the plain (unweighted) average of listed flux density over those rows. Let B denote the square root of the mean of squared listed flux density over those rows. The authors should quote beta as 82.89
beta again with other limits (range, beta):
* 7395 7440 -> 83.11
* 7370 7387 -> 84.57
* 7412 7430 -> 82.63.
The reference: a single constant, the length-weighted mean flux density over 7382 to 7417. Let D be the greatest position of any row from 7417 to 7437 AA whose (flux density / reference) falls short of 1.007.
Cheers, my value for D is 7426.0 AA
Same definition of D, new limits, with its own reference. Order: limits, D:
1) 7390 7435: 7426.0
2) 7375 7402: 7401.0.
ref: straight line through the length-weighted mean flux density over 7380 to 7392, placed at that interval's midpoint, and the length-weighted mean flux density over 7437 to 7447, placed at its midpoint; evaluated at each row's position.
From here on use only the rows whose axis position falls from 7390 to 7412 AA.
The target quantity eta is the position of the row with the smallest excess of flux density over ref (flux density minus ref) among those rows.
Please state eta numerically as 7411.0 AA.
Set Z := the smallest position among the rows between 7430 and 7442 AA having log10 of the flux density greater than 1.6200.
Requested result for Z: 7431.0 AA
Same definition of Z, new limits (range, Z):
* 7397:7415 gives 7398.5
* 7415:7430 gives 7426.0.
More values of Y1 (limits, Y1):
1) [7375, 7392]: 167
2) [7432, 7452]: 167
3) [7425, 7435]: 168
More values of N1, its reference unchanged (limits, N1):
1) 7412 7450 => 7431.0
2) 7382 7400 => 7396.0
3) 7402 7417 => 7403.5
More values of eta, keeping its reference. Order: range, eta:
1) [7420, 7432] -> 7423.5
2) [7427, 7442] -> 7441.0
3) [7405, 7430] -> 7411.0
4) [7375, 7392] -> 7388.5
